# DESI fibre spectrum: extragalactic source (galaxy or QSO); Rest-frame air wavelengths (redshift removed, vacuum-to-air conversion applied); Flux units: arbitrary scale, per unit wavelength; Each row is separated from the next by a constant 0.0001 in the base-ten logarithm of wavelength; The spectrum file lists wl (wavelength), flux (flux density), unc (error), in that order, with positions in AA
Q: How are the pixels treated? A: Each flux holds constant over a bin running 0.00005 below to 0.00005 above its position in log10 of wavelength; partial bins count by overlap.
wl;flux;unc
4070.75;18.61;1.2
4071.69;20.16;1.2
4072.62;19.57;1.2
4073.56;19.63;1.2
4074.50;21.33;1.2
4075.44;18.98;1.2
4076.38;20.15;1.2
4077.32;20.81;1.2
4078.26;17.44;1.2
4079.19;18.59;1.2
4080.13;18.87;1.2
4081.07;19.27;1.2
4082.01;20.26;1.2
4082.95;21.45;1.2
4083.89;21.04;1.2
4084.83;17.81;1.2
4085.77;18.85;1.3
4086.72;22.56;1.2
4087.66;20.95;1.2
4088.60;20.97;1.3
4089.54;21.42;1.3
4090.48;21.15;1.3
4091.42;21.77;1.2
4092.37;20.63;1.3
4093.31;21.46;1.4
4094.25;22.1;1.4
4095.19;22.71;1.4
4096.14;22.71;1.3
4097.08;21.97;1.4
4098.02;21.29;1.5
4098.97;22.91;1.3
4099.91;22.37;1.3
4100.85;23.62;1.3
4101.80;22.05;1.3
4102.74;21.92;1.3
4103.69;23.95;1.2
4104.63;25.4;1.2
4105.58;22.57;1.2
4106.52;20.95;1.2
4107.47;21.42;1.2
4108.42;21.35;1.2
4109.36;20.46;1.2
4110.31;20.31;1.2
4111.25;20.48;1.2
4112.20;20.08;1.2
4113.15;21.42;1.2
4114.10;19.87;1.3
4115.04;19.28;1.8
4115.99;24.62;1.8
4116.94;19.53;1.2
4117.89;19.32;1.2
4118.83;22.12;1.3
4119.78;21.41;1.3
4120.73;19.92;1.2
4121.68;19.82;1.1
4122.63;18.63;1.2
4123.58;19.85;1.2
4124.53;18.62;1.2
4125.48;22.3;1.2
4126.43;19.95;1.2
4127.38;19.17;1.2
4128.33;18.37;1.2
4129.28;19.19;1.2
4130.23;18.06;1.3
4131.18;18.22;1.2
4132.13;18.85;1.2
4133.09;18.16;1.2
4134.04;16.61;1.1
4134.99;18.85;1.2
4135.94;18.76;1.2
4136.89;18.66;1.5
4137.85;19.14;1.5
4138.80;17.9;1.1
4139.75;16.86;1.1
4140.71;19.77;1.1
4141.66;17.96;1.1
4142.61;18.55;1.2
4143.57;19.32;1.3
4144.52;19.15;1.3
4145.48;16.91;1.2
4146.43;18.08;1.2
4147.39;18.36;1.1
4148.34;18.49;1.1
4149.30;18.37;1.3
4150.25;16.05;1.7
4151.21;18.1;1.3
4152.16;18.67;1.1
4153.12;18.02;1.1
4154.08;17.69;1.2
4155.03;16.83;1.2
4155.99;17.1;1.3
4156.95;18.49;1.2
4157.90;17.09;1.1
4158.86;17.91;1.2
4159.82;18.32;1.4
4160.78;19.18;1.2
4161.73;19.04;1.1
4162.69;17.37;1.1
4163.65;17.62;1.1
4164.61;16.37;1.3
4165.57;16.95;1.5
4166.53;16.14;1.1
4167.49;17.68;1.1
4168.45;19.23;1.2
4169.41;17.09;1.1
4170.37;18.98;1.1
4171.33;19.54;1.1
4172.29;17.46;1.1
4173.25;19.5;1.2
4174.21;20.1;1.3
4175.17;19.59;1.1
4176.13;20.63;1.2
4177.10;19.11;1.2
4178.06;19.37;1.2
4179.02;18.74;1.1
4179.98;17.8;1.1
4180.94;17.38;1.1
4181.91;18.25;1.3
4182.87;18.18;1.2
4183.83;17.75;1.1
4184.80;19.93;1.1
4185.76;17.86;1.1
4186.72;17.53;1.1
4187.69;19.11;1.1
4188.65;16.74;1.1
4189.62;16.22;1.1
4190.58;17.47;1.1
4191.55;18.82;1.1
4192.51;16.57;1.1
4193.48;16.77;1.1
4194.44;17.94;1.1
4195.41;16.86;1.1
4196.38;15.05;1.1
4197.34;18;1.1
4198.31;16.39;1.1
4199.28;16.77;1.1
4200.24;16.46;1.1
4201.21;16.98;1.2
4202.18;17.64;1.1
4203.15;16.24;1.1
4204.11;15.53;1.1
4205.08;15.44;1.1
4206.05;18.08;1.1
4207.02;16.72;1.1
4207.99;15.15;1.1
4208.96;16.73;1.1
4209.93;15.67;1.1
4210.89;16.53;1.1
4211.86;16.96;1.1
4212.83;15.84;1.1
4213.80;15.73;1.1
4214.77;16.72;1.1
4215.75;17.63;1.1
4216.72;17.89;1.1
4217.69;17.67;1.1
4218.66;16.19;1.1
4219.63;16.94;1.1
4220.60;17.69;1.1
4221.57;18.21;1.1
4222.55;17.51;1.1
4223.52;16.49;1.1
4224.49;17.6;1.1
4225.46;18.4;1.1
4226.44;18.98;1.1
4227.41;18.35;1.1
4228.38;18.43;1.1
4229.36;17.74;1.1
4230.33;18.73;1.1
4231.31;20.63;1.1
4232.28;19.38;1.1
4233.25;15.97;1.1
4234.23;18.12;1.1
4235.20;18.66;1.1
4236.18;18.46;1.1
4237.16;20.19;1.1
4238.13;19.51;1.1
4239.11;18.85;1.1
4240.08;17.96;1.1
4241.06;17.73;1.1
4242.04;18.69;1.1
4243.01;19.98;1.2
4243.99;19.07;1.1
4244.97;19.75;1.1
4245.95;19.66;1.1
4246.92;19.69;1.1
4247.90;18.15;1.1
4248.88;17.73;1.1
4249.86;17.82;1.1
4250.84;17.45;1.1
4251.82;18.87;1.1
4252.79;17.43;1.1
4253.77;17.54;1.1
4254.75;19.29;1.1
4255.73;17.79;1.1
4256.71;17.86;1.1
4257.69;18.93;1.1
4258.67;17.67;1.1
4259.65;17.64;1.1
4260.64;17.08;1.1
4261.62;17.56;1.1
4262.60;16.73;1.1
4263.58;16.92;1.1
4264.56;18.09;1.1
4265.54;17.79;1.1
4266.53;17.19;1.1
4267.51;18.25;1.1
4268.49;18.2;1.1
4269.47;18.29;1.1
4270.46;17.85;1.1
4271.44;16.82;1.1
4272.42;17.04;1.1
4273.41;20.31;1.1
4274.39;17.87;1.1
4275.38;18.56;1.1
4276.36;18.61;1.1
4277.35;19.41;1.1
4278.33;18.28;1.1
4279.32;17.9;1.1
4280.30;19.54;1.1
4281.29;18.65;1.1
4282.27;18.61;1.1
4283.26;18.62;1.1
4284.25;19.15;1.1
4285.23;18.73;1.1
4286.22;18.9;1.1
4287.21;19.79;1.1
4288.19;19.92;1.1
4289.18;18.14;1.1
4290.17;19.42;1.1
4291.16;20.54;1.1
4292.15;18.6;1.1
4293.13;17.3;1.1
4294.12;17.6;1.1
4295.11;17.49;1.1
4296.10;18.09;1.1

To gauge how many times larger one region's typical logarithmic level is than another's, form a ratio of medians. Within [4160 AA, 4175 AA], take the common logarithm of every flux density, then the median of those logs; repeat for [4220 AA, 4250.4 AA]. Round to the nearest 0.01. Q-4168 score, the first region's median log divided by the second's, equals 0.99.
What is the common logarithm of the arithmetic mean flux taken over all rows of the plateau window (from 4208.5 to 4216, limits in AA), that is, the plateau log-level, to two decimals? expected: 1.22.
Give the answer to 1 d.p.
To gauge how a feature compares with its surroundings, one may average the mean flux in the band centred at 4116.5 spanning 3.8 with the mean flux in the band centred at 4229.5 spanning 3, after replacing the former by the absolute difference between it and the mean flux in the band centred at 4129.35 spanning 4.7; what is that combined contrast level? 10.2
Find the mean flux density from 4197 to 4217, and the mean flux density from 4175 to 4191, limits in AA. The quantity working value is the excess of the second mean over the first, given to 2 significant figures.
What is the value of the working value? 1.7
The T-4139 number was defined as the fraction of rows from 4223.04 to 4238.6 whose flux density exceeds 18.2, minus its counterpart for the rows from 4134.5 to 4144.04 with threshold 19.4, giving 0.59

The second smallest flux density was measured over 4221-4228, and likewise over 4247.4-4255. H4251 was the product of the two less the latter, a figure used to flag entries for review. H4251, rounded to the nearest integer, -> 288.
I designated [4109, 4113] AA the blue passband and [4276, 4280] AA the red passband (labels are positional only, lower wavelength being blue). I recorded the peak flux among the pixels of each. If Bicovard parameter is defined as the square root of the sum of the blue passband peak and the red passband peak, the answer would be 6.32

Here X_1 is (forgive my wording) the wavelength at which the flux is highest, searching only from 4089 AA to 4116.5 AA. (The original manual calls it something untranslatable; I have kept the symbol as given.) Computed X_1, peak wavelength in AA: 4104.63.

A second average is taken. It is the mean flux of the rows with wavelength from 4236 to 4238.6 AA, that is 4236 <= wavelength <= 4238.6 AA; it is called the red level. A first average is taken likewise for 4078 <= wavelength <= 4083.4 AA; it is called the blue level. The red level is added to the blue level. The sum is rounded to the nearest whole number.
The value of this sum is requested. 39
